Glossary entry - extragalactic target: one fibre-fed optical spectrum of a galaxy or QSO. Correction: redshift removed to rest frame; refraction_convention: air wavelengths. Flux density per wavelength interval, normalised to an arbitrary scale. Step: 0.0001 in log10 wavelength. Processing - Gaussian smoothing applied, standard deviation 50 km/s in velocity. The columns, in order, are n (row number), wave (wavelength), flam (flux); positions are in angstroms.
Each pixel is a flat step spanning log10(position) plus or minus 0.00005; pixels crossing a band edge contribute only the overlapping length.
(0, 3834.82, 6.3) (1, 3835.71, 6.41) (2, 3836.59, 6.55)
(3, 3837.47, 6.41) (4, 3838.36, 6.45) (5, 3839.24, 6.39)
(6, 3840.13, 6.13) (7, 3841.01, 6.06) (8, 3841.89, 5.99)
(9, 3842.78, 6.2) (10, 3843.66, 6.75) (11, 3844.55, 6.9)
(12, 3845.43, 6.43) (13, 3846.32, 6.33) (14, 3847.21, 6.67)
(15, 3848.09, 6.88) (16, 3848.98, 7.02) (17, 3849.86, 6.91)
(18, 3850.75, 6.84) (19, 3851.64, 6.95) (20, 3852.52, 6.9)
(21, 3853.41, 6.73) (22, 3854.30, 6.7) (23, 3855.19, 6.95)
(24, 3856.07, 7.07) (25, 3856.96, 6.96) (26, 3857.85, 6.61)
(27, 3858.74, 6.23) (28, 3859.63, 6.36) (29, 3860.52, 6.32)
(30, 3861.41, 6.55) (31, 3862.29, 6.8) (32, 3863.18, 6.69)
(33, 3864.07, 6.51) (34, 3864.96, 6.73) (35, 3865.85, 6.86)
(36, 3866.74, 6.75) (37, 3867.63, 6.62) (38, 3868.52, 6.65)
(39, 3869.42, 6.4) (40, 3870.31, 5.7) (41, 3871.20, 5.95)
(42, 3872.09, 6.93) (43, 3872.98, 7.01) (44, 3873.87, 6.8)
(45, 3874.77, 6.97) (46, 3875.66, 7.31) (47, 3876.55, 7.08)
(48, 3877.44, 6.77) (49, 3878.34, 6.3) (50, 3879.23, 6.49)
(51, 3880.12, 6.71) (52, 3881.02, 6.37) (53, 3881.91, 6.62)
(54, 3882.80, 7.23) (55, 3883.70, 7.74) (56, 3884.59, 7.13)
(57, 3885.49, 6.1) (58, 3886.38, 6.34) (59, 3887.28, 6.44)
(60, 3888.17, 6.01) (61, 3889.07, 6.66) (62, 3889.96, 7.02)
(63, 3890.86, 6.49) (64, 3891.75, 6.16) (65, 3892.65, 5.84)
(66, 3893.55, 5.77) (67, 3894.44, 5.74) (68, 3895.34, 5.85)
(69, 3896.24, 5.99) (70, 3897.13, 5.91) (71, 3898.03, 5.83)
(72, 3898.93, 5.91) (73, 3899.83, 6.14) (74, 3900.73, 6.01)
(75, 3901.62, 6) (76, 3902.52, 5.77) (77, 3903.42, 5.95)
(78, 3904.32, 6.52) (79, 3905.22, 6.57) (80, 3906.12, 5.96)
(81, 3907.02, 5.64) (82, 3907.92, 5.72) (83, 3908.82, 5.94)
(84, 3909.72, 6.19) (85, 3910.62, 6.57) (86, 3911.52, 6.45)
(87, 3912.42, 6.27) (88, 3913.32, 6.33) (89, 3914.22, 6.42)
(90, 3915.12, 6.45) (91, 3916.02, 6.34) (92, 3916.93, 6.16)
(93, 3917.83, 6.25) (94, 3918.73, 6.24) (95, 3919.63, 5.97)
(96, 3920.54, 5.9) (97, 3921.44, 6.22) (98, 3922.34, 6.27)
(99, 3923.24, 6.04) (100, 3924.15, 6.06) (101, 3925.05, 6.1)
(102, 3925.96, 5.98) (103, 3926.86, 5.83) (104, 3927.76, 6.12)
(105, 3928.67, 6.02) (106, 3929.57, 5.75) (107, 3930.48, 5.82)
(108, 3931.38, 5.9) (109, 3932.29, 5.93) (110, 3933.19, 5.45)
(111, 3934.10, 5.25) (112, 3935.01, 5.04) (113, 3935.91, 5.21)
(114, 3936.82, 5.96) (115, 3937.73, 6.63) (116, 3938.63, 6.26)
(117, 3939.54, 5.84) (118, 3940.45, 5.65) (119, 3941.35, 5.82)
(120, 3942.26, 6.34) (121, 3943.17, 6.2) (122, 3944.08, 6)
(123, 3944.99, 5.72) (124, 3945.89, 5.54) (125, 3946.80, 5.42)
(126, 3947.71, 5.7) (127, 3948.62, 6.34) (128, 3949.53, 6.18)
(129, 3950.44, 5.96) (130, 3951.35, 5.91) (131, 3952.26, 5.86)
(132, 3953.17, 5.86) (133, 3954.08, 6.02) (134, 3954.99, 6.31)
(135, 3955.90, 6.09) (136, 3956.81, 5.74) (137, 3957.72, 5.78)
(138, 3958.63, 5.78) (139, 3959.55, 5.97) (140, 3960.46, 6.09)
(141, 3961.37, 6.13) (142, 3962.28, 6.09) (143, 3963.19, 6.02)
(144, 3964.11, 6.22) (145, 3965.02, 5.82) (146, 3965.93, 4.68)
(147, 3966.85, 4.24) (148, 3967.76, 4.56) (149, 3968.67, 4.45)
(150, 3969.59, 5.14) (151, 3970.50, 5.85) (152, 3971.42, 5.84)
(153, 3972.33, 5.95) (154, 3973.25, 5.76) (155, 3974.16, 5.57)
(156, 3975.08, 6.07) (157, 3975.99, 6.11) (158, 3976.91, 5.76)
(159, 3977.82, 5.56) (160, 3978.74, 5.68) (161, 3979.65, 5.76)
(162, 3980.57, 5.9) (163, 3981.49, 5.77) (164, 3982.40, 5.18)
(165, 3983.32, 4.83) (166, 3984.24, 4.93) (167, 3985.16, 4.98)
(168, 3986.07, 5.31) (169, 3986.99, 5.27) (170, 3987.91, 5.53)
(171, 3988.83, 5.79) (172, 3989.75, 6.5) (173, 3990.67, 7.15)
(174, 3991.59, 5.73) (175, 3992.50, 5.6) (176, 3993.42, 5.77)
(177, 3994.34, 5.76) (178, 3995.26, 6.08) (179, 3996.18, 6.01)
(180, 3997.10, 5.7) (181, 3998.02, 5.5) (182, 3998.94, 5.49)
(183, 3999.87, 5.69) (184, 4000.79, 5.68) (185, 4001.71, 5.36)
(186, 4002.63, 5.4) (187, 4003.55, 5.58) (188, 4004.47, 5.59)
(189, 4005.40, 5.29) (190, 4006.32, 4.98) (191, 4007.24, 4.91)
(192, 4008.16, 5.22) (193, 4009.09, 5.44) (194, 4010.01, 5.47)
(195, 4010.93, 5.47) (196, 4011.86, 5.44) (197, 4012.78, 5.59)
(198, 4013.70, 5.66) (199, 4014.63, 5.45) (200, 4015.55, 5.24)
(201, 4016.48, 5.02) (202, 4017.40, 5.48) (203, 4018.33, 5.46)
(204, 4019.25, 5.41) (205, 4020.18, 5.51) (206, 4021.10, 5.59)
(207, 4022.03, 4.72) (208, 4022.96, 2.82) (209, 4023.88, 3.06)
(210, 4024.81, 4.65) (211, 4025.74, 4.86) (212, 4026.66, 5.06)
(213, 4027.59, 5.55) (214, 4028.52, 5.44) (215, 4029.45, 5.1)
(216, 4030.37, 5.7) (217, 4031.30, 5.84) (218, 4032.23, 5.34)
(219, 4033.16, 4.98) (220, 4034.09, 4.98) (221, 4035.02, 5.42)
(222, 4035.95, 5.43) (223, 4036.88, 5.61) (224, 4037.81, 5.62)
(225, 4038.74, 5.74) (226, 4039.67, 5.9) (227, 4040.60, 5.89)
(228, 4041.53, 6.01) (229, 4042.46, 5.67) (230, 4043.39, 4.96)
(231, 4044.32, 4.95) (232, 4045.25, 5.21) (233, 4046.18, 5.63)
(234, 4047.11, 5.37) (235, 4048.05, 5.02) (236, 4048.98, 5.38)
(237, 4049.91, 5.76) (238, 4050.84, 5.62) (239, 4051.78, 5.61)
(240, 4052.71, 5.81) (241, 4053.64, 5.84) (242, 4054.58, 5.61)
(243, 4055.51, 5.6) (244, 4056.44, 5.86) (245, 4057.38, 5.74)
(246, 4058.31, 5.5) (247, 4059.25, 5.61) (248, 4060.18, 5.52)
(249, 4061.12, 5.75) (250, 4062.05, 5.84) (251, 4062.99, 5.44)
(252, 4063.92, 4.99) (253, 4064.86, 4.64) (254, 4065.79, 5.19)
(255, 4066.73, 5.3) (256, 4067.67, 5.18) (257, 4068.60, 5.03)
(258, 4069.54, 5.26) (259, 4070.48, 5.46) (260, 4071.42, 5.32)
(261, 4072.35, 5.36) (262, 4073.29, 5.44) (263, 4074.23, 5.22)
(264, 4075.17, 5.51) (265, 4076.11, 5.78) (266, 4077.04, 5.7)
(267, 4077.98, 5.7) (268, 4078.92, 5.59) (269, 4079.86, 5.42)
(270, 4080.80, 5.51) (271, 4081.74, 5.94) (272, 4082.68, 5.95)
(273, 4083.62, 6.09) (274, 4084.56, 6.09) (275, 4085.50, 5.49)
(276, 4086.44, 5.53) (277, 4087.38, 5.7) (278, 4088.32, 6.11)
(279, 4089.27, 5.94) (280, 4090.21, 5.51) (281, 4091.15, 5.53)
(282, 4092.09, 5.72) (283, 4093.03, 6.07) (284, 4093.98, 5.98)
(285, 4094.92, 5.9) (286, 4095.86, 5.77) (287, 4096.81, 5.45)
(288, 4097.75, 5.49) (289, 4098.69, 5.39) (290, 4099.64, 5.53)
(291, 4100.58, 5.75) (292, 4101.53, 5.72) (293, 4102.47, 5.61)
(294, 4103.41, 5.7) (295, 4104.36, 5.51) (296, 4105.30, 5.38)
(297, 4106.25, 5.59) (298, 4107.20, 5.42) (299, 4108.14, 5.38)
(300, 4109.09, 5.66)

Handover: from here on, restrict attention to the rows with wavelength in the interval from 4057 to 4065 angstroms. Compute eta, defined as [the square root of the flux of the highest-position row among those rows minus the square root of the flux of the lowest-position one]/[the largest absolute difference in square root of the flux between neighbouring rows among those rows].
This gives -2.5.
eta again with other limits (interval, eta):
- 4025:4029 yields 1.2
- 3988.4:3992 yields 0.0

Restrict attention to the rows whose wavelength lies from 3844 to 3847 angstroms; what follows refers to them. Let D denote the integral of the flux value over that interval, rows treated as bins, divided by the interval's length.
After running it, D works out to 6.55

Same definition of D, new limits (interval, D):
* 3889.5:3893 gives 6.40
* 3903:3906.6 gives 6.24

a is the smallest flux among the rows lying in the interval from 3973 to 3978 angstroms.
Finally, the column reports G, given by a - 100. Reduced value -94.4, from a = 5.56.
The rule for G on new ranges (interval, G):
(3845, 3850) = -93.7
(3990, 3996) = -94.4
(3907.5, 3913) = -94.3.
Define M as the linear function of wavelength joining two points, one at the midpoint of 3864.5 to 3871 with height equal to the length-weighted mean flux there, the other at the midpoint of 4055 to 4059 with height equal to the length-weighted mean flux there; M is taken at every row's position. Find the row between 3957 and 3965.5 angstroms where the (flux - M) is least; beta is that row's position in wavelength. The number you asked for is 3957.72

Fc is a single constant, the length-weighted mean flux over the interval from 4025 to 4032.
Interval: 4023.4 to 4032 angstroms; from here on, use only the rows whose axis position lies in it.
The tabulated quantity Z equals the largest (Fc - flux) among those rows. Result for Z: 2.3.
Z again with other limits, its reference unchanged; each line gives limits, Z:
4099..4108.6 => 0.0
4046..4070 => 0.7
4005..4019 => 0.4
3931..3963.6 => 0.3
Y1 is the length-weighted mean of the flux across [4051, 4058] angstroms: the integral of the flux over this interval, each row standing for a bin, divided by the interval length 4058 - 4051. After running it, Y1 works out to 5.7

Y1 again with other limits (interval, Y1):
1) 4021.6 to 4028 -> 4.4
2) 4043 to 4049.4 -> 5.2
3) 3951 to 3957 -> 6.0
